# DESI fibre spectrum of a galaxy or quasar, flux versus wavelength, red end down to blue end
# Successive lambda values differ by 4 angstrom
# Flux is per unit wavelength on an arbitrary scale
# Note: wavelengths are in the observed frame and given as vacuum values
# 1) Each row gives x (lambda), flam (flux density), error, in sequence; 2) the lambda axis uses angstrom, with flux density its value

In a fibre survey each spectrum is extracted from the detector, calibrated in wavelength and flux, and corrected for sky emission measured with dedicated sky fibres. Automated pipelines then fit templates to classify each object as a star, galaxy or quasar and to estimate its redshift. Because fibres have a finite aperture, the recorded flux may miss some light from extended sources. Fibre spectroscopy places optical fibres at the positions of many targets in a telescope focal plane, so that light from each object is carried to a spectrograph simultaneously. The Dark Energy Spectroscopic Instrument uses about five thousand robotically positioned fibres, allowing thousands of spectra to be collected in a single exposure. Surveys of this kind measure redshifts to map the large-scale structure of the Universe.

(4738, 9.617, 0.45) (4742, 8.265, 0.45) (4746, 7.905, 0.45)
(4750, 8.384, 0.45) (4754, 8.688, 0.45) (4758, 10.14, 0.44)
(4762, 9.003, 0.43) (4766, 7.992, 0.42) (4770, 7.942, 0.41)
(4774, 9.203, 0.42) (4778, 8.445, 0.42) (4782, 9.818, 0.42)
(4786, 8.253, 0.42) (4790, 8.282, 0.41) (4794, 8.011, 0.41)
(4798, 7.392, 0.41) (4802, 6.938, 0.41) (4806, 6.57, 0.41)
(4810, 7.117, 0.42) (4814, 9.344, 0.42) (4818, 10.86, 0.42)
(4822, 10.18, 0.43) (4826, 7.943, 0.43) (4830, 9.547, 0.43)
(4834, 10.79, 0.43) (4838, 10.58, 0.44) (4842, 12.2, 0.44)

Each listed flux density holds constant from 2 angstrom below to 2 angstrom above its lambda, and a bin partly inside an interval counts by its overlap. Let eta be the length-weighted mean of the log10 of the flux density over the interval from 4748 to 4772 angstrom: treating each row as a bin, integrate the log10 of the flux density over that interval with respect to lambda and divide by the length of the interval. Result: 0.94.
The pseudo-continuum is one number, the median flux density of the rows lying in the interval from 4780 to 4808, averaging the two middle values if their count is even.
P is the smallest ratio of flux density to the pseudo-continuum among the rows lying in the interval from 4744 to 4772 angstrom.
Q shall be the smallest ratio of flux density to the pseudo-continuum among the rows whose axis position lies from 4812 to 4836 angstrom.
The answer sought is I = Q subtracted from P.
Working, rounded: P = 0.99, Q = 0.99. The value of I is 0.00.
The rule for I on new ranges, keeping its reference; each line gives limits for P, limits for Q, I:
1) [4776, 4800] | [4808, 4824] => 0.03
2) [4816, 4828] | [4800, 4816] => 0.17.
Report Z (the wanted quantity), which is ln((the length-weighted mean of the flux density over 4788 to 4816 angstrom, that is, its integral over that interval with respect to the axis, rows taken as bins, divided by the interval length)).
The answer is 2.04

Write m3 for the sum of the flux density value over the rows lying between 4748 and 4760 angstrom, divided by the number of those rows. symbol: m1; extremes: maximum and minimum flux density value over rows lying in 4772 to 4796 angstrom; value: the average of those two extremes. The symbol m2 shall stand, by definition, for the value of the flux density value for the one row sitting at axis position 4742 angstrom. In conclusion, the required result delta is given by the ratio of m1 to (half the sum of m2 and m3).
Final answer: 1.03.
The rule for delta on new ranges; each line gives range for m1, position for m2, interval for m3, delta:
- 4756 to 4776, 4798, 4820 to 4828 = 1.10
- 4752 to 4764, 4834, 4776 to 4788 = 0.96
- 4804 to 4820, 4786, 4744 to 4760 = 1.02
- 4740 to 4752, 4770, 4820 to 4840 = 0.92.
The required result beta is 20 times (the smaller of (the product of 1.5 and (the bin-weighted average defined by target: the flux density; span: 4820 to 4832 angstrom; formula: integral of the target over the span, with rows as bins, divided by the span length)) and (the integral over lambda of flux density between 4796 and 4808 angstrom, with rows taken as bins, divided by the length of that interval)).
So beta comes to 139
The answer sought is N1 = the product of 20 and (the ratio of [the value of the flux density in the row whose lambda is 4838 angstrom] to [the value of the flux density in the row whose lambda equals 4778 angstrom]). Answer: 25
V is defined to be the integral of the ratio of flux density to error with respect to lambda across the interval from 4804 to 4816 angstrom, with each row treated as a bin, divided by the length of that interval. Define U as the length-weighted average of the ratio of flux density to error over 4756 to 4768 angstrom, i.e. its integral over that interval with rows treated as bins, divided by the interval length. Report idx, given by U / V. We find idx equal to 1.14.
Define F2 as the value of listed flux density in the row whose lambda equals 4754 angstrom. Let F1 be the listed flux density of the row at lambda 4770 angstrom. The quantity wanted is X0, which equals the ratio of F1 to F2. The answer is 0.91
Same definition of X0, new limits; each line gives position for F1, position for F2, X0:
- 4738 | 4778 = 1.14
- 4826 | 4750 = 0.95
